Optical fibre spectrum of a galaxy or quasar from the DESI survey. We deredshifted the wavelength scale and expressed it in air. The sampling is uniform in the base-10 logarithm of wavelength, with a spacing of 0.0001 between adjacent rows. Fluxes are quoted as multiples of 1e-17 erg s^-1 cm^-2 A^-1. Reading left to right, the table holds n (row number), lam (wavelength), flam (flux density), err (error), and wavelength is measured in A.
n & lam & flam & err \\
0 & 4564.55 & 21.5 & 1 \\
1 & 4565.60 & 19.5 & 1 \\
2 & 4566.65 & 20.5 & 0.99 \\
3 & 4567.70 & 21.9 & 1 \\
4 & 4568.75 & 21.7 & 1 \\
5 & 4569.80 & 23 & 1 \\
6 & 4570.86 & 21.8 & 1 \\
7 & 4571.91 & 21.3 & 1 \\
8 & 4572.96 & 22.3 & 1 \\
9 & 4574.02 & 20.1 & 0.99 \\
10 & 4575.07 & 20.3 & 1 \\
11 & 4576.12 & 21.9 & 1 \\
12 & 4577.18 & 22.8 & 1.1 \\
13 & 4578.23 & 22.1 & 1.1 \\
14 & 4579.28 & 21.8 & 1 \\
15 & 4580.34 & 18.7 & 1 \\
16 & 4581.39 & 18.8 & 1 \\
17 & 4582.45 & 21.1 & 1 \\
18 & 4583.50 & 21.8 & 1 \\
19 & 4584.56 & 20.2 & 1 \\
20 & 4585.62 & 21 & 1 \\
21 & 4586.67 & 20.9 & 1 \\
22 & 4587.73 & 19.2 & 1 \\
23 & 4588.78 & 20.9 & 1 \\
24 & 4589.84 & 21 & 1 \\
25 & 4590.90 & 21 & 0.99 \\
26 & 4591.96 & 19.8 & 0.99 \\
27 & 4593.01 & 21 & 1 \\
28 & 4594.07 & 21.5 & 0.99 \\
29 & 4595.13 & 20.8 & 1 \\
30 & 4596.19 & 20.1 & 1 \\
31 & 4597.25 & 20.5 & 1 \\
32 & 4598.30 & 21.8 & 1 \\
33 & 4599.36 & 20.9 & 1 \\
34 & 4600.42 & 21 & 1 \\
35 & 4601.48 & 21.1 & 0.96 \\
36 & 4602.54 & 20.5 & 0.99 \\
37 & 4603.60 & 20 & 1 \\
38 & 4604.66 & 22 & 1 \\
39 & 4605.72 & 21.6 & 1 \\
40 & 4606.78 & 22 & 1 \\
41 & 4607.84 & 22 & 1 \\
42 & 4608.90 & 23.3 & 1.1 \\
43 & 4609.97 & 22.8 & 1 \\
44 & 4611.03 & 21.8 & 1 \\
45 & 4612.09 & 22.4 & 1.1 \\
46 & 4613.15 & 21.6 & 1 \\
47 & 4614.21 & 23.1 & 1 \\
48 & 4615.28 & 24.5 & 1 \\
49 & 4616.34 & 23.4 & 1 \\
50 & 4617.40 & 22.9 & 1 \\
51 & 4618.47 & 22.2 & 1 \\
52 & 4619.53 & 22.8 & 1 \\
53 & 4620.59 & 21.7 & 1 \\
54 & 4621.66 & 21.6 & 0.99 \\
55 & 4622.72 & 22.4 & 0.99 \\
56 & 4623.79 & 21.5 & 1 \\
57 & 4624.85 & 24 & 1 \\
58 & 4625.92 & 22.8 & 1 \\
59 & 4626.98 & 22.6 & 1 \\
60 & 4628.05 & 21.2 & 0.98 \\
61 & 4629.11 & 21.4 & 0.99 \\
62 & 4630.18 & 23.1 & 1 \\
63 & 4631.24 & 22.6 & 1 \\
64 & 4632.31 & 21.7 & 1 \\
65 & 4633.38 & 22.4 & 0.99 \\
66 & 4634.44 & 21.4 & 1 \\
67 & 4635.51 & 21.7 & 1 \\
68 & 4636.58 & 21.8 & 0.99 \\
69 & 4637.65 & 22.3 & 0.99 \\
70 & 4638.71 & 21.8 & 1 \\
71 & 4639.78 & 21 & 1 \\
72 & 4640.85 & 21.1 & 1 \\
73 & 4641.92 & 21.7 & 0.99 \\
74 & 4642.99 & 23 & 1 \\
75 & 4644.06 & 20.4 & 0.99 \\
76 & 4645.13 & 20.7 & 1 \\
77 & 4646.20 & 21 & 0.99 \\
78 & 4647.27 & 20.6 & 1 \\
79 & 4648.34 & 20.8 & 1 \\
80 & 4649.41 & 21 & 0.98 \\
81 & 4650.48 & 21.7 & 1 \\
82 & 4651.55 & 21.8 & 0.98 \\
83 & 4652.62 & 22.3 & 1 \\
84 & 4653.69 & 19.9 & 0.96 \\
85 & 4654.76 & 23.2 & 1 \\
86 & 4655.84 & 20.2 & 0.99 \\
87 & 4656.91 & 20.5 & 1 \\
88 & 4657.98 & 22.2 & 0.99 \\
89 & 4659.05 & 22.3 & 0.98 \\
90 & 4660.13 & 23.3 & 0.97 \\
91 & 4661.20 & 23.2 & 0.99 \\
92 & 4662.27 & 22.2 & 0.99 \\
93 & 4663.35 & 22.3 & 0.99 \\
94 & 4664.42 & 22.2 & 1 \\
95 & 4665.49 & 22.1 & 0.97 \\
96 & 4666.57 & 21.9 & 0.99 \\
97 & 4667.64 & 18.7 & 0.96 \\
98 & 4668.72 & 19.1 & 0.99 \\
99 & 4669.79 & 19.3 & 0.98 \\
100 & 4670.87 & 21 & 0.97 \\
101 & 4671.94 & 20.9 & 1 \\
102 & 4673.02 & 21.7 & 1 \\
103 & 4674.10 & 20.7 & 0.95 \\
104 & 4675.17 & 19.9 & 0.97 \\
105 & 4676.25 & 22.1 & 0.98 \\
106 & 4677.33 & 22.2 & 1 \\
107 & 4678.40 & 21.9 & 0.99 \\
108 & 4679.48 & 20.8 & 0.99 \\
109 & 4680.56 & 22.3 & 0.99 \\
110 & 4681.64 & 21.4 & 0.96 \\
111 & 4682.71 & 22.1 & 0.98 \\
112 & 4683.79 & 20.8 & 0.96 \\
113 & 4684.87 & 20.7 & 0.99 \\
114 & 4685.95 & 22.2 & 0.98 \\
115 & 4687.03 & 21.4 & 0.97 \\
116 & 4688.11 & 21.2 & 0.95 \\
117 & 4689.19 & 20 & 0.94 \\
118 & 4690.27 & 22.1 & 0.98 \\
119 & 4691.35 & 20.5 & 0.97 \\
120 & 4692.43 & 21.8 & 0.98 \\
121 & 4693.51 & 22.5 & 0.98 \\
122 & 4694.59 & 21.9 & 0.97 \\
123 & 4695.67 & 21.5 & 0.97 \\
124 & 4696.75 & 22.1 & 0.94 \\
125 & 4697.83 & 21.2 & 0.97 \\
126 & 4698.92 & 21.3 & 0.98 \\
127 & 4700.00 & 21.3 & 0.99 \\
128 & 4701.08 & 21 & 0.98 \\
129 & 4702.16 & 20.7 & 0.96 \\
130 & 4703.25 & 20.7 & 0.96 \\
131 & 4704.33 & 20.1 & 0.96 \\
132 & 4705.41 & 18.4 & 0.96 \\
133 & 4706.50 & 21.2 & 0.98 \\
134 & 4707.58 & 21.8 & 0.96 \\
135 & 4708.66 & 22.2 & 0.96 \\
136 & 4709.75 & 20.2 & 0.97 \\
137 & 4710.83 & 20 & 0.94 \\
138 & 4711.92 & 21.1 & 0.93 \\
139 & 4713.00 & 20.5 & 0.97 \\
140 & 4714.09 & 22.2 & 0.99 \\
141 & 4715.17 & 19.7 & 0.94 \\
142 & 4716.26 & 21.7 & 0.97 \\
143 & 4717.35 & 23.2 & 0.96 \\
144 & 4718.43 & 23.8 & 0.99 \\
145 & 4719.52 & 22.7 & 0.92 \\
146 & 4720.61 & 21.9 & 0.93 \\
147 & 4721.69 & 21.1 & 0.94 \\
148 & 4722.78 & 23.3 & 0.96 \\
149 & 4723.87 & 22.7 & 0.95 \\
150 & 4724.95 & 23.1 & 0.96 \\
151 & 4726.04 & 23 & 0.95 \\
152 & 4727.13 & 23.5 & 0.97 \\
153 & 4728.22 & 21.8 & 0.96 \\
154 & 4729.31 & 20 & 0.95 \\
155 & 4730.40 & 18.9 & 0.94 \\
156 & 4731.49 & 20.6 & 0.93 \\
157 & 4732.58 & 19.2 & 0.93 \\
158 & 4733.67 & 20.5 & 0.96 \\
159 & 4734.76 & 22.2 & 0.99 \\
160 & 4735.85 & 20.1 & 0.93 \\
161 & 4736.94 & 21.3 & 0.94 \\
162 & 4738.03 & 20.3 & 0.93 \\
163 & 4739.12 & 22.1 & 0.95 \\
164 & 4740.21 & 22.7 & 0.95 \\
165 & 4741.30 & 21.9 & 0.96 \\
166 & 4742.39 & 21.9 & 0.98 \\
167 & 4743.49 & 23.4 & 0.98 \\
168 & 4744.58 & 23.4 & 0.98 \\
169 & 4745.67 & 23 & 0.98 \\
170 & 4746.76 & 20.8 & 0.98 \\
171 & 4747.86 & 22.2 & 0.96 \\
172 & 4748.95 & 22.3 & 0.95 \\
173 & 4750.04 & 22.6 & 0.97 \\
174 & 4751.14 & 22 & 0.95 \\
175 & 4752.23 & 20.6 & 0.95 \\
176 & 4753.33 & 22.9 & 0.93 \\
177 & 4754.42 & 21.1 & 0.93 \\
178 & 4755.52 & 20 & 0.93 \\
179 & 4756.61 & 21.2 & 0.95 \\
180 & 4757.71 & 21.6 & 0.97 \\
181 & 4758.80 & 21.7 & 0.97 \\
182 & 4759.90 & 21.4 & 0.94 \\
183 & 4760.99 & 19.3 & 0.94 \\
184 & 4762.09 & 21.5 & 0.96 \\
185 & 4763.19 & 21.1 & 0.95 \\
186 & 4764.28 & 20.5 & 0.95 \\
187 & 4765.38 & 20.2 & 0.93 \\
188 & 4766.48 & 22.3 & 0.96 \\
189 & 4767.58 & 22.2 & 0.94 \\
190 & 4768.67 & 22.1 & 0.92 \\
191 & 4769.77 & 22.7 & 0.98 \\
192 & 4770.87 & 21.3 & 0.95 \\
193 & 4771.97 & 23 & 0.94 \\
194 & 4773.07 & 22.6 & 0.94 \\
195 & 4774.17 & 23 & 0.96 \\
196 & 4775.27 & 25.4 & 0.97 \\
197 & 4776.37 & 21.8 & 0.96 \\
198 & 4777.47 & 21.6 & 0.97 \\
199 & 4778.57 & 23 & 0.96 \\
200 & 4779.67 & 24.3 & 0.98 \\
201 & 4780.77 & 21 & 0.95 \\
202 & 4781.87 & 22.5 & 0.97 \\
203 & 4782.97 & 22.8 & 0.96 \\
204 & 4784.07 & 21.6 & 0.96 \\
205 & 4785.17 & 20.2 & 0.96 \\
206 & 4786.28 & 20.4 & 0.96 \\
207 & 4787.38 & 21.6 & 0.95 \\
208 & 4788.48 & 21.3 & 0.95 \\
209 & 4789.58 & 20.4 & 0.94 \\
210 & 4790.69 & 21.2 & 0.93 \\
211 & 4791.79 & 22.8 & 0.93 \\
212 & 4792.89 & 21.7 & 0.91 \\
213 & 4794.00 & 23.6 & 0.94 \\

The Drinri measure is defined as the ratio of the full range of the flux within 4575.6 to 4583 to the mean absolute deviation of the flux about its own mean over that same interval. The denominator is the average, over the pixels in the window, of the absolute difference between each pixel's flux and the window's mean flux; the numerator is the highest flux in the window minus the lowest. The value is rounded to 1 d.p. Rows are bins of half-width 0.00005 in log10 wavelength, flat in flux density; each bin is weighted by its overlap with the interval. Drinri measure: 3.1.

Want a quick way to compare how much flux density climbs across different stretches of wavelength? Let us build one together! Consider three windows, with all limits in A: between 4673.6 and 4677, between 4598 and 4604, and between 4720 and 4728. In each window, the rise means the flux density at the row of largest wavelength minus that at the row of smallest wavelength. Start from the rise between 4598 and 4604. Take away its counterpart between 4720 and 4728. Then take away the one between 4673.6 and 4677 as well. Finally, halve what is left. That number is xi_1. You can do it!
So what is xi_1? -2.4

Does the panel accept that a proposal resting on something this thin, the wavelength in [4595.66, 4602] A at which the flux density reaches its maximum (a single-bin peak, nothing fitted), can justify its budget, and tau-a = 4598.30 A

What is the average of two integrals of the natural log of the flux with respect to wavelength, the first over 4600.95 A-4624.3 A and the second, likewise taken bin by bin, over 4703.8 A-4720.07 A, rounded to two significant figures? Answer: 61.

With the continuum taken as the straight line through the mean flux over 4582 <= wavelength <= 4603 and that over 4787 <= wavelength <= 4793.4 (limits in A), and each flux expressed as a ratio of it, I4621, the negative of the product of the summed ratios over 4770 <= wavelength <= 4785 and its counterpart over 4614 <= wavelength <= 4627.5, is -194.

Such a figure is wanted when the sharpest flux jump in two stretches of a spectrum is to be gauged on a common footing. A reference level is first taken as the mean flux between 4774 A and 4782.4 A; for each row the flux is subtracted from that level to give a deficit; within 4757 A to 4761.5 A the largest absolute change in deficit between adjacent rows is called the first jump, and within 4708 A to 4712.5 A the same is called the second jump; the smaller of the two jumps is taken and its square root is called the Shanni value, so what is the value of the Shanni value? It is 1.41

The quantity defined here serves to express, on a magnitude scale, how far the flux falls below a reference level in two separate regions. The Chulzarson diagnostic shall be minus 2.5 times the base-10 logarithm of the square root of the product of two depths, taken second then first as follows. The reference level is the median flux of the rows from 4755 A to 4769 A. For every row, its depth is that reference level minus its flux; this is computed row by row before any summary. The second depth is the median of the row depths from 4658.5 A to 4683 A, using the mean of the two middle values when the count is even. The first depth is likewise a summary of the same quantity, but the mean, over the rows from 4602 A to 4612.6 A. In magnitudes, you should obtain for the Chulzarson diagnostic 0.82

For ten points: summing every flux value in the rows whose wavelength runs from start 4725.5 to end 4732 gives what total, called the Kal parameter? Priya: 128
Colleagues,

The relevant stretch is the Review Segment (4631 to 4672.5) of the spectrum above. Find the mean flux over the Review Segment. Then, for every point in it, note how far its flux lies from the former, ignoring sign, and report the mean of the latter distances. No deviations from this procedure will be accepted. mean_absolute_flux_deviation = 0.9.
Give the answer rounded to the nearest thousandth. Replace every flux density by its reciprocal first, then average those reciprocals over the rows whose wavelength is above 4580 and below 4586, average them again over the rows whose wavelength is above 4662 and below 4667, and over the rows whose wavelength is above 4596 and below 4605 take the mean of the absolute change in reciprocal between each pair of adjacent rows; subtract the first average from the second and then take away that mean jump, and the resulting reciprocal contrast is -0.006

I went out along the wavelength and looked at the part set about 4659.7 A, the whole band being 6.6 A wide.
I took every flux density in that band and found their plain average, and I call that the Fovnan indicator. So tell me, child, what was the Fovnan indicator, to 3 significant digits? 22.3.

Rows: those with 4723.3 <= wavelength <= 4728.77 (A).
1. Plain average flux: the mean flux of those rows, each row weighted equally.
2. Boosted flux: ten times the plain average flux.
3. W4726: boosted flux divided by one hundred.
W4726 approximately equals 2.28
